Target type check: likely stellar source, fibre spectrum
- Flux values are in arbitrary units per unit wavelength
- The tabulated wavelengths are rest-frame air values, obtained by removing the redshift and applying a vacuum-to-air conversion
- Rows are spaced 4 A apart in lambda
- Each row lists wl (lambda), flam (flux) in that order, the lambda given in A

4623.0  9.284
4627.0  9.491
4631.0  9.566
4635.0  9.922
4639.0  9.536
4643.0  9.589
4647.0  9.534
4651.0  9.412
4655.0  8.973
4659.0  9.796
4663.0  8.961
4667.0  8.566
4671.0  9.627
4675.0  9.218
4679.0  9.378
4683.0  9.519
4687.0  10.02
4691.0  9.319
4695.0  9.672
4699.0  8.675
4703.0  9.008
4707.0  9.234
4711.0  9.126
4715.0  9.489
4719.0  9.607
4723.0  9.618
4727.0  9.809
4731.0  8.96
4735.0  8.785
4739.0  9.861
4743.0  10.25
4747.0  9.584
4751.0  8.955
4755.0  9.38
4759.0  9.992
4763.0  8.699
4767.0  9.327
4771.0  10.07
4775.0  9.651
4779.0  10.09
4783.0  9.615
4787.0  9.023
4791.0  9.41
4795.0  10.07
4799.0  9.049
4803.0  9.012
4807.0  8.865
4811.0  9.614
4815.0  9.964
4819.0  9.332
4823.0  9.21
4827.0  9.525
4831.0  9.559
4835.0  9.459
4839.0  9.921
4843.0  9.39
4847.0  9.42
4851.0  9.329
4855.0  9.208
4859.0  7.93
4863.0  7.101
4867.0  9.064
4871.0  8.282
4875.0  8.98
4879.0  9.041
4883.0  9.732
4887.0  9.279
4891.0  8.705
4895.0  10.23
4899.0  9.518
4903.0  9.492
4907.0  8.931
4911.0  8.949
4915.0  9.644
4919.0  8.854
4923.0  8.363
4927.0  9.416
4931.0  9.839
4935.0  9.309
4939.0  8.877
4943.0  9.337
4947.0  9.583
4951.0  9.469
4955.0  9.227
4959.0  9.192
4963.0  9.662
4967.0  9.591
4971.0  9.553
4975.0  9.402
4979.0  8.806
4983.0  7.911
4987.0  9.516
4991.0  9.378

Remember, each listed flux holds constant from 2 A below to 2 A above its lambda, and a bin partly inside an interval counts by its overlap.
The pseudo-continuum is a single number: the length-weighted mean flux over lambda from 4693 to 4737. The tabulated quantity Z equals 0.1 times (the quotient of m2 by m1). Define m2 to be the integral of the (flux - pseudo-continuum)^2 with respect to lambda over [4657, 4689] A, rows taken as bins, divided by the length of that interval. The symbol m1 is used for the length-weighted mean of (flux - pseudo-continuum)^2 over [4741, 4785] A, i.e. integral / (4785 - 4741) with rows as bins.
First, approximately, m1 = 0.33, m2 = 0.204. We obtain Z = 0.06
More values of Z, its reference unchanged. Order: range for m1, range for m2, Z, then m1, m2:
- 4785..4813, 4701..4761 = 0.13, 0.16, 0.202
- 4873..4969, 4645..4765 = 0.11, 0.17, 0.190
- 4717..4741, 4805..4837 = 0.06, 0.20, 0.119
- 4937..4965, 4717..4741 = 0.31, 0.07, 0.201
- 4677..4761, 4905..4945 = 0.09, 0.20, 0.186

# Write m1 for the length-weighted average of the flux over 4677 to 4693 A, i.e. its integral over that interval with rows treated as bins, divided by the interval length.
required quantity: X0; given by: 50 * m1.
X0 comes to 478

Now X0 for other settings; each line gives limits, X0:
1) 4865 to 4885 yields 451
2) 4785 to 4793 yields 461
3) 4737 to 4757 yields 480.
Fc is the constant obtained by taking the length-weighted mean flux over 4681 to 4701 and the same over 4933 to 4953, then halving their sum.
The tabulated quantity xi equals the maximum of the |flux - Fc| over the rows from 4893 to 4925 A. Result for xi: 1.0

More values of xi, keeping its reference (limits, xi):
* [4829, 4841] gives 0.5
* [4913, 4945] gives 1.0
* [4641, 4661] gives 0.4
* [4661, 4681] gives 0.8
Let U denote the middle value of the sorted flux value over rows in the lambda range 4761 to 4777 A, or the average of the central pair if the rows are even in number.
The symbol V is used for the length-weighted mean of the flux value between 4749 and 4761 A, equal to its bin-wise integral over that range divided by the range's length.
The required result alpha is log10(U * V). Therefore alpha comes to 1.95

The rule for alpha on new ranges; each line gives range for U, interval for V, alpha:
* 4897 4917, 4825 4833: 1.96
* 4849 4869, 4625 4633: 1.94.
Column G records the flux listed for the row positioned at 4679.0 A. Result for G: 9.378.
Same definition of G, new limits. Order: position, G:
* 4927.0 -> 9.416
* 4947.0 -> 9.583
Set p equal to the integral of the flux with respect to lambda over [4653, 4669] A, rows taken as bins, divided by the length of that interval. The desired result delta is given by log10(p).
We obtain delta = 0.958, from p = 9.07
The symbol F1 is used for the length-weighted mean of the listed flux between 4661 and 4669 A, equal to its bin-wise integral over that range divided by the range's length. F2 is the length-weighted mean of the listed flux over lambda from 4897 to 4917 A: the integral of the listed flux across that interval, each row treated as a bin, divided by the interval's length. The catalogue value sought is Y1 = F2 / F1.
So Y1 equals 1.06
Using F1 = 8.76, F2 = 9.31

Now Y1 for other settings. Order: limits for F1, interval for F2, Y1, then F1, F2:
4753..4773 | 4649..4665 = 0.98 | 9.49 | 9.29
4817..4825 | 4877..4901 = 1.02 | 9.27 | 9.42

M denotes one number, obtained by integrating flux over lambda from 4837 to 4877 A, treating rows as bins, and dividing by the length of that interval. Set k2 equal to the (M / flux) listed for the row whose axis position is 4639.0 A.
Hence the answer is 0.93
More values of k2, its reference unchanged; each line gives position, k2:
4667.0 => 1.03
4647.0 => 0.93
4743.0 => 0.86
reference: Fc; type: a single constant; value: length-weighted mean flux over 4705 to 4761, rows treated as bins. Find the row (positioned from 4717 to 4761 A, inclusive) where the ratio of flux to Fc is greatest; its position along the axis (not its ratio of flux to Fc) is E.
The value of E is 4743.0 A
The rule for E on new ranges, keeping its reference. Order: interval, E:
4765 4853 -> 4779.0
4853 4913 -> 4895.0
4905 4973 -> 4931.0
